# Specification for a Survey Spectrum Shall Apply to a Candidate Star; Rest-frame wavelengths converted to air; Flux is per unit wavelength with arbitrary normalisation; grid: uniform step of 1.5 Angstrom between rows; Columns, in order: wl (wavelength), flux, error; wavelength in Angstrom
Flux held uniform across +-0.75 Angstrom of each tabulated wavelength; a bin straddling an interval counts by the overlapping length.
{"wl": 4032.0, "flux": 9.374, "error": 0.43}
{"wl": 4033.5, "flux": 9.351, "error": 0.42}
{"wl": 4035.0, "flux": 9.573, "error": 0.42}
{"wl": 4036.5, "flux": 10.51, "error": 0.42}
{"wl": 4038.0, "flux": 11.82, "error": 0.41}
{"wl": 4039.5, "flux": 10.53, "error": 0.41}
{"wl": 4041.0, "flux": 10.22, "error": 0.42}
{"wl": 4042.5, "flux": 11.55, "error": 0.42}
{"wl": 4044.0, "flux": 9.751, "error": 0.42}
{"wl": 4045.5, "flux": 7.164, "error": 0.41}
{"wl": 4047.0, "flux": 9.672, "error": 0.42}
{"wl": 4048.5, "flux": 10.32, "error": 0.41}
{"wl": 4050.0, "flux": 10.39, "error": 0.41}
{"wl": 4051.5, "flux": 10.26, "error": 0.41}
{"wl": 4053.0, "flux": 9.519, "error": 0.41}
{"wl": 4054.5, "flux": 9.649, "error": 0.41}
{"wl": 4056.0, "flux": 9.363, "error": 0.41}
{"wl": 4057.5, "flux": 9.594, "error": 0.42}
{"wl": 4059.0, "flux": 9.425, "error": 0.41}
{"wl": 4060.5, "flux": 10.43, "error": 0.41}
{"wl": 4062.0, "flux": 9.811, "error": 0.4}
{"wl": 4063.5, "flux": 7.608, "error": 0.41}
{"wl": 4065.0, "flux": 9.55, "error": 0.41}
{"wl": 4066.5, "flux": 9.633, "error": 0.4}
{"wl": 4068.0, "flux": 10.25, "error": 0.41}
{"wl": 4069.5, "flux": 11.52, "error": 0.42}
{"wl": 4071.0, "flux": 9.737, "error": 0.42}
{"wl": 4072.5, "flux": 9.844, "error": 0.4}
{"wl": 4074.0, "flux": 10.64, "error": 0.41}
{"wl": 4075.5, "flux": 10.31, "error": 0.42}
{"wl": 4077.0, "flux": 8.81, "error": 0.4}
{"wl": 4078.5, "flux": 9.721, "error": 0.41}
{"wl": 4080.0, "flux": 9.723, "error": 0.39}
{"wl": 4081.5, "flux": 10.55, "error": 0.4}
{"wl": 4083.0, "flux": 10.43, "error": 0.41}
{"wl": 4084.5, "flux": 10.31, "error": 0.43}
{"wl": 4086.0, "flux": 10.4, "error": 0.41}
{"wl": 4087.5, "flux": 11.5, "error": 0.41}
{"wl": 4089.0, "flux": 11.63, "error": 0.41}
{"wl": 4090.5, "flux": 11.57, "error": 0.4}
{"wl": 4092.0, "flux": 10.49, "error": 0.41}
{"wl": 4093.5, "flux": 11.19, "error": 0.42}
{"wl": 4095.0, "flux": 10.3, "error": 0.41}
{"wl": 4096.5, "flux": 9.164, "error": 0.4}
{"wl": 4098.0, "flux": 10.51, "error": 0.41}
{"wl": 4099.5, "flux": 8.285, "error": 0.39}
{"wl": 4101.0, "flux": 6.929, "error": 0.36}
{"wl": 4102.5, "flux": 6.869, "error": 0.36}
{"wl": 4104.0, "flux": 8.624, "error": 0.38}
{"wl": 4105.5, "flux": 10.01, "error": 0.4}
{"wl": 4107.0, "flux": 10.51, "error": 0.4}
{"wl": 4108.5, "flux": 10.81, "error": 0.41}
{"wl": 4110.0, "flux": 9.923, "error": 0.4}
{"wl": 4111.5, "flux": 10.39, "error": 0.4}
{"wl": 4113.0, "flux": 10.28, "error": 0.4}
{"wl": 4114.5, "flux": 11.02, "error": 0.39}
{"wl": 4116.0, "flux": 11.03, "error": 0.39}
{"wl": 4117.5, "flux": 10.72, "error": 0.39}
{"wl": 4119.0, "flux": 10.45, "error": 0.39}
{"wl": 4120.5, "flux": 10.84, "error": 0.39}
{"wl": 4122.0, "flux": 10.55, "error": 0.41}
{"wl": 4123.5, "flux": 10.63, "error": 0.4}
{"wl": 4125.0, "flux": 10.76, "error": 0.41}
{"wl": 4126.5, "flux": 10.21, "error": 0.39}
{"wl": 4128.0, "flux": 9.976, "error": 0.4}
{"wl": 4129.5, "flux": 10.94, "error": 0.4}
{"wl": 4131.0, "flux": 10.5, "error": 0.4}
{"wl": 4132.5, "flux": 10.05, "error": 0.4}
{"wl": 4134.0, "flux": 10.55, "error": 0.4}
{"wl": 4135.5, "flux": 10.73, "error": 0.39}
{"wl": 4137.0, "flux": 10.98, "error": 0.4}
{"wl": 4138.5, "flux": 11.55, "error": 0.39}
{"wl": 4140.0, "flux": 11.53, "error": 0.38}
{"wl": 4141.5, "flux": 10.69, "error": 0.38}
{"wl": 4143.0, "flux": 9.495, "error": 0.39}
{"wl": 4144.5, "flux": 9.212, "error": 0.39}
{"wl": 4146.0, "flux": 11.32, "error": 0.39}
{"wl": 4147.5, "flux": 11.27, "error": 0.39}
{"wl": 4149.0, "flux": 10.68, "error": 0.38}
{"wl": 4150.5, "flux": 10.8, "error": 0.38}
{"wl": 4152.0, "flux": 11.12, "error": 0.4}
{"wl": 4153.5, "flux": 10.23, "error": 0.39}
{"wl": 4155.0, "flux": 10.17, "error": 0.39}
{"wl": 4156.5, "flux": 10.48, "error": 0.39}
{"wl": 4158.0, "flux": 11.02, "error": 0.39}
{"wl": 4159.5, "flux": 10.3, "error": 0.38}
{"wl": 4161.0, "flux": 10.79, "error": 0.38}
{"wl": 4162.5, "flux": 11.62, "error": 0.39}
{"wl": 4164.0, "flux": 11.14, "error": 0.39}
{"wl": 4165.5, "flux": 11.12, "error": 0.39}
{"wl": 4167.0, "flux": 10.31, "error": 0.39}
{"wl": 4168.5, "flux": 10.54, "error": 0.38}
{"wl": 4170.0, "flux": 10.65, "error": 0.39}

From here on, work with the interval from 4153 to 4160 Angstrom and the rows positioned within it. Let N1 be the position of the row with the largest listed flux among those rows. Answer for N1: 4158.0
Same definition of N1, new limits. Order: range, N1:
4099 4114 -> 4108.5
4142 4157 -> 4146.0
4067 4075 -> 4069.5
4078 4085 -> 4081.5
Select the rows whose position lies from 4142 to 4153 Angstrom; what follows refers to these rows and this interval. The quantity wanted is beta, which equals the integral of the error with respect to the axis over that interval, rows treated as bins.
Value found 4.27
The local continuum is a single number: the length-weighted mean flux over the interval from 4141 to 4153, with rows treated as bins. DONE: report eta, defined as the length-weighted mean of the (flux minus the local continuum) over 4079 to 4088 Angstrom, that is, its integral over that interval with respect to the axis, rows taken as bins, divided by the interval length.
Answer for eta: -0.1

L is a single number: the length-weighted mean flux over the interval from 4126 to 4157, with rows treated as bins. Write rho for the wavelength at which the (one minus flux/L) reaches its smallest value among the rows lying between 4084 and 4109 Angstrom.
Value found 4089.0 Angstrom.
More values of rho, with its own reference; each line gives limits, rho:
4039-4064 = 4042.5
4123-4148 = 4138.5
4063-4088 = 4069.5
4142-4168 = 4162.5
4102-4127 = 4116.0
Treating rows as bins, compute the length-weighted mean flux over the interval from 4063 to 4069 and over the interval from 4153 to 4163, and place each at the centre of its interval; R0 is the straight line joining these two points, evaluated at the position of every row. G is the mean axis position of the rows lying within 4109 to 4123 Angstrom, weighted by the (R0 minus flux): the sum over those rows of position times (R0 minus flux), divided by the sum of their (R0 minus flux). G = 4116.9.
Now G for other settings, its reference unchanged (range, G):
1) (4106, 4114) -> 4109.1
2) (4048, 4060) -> 4051.3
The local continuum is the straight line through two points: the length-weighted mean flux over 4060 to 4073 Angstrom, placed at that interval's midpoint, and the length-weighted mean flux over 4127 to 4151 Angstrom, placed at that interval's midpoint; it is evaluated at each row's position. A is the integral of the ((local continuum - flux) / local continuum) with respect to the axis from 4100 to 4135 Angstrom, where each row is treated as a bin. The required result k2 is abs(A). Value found 0.99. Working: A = 1.0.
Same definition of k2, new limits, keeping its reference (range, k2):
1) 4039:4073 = 0.44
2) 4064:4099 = 1.13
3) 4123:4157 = 0.14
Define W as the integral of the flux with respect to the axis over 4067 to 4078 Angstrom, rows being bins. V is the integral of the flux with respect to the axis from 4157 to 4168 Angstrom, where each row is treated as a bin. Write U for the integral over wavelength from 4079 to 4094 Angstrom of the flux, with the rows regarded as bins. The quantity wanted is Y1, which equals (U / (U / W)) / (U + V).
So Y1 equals 0.40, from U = 161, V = 120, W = 112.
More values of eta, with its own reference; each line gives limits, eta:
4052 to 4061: -0.9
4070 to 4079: -0.7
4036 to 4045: 0.1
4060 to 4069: -1.0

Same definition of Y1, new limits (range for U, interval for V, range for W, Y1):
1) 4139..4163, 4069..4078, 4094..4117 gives 0.64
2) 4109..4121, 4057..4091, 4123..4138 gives 0.34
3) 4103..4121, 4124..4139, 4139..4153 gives 0.43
